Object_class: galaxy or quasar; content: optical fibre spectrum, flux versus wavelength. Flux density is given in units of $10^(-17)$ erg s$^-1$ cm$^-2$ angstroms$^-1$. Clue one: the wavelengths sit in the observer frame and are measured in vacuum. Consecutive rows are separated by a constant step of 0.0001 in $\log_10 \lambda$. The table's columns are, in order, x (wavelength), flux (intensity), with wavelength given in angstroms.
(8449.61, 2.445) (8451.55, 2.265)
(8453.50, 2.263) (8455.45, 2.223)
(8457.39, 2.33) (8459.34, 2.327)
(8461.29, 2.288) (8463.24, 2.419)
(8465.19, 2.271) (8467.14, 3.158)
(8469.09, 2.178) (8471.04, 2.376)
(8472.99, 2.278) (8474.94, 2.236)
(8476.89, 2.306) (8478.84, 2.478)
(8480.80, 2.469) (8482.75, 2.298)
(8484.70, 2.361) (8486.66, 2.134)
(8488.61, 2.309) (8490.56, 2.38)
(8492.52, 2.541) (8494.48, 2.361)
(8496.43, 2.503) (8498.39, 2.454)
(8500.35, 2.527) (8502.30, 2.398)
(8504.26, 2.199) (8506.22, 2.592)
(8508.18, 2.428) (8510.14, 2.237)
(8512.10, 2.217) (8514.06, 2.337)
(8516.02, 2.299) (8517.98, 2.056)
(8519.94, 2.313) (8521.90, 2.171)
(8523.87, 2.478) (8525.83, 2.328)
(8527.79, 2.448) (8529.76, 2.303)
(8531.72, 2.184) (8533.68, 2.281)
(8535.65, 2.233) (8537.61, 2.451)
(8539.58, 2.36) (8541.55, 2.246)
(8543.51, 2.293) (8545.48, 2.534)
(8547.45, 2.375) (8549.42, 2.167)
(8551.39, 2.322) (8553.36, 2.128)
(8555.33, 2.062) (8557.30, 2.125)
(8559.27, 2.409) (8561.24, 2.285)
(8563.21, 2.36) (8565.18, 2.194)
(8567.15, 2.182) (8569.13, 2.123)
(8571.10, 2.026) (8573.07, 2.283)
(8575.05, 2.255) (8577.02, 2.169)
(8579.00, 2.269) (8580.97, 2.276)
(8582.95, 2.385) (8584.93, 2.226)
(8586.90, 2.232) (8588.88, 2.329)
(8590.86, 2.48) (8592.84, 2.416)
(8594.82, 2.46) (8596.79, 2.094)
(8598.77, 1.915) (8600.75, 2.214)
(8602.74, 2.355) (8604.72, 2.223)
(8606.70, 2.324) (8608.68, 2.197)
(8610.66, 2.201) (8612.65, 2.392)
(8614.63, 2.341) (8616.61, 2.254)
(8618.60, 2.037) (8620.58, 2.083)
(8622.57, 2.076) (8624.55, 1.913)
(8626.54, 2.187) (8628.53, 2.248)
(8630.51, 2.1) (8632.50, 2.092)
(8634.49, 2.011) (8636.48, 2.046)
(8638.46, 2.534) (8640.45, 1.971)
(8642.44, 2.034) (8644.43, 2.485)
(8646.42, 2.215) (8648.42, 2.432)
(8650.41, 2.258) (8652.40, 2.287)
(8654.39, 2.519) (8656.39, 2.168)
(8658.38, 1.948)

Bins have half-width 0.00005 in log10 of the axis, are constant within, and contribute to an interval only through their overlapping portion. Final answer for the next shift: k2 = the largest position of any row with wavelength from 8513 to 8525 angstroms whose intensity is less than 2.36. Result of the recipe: 8521.90 angstroms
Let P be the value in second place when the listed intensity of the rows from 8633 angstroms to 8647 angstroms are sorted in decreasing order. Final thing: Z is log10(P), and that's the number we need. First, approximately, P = 2.485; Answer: 0.395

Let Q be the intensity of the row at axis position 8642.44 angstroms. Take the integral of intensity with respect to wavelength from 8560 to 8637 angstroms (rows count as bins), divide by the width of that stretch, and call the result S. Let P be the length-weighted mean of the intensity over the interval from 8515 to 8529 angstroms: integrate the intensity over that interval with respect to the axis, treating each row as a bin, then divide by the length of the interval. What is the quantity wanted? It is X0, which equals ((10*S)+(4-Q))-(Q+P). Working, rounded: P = 2.30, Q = 2.034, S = 2.21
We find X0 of 19.8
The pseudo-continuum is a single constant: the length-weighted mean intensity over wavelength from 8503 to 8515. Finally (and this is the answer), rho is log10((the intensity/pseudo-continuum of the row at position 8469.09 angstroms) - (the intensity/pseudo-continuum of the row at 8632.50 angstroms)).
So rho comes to -1.4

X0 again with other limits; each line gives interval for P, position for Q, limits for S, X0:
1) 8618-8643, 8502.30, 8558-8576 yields 19.4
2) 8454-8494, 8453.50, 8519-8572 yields 19.8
